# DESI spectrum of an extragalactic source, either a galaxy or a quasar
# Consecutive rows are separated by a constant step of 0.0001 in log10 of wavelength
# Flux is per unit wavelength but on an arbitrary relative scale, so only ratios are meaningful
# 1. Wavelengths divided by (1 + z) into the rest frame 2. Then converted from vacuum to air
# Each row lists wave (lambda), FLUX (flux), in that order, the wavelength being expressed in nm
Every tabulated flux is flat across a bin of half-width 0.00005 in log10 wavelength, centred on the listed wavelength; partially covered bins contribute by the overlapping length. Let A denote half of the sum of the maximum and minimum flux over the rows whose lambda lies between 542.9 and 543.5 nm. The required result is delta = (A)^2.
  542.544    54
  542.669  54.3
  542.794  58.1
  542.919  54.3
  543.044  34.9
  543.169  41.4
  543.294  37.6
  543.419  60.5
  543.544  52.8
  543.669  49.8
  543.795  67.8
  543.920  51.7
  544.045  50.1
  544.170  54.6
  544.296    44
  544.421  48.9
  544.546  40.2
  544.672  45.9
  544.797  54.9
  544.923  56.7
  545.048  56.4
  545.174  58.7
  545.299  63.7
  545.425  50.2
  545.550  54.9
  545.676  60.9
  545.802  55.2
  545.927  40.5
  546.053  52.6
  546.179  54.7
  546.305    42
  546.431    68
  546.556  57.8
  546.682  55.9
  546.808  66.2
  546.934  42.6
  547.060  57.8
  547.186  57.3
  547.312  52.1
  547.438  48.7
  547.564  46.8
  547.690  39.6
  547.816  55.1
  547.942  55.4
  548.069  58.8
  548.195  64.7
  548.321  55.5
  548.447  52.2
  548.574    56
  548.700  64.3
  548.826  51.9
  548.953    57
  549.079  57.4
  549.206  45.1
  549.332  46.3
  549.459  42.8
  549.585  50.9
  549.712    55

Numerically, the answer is 2275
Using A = 47.7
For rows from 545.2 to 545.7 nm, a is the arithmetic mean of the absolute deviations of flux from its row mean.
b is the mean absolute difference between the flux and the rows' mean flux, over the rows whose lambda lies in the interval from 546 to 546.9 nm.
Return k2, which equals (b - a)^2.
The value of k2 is 2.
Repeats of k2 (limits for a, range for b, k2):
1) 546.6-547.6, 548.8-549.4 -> 1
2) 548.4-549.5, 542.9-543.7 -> 7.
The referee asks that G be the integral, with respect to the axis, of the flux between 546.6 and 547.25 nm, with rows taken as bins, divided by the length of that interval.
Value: 56.0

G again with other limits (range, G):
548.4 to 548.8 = 57.2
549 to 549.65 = 48.7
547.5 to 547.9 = 47.7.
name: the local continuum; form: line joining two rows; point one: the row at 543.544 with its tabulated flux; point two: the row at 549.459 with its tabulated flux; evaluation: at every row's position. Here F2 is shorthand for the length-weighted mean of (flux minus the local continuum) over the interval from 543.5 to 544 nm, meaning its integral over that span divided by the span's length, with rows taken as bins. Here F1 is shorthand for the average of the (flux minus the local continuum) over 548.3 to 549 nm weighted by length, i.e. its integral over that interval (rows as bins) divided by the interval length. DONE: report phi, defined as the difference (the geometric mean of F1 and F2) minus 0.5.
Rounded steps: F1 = 12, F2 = 3.0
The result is 5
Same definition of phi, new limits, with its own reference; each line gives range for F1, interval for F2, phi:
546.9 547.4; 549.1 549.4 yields 5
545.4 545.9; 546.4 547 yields 7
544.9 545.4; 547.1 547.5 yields 7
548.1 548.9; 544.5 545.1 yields 2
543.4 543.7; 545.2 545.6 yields 2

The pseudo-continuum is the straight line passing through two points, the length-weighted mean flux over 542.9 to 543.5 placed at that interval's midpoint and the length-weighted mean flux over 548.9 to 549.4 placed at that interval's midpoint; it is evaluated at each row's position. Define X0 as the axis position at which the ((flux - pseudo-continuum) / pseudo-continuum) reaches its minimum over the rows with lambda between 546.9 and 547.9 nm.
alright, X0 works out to 547.690 nm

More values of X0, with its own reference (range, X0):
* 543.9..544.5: 544.296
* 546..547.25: 546.305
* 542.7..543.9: 543.044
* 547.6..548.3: 547.690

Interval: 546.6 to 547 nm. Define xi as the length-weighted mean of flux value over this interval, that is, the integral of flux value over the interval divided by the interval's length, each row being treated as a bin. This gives 55.0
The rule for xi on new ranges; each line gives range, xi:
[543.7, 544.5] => 52.5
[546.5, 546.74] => 56.8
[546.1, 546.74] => 55.6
